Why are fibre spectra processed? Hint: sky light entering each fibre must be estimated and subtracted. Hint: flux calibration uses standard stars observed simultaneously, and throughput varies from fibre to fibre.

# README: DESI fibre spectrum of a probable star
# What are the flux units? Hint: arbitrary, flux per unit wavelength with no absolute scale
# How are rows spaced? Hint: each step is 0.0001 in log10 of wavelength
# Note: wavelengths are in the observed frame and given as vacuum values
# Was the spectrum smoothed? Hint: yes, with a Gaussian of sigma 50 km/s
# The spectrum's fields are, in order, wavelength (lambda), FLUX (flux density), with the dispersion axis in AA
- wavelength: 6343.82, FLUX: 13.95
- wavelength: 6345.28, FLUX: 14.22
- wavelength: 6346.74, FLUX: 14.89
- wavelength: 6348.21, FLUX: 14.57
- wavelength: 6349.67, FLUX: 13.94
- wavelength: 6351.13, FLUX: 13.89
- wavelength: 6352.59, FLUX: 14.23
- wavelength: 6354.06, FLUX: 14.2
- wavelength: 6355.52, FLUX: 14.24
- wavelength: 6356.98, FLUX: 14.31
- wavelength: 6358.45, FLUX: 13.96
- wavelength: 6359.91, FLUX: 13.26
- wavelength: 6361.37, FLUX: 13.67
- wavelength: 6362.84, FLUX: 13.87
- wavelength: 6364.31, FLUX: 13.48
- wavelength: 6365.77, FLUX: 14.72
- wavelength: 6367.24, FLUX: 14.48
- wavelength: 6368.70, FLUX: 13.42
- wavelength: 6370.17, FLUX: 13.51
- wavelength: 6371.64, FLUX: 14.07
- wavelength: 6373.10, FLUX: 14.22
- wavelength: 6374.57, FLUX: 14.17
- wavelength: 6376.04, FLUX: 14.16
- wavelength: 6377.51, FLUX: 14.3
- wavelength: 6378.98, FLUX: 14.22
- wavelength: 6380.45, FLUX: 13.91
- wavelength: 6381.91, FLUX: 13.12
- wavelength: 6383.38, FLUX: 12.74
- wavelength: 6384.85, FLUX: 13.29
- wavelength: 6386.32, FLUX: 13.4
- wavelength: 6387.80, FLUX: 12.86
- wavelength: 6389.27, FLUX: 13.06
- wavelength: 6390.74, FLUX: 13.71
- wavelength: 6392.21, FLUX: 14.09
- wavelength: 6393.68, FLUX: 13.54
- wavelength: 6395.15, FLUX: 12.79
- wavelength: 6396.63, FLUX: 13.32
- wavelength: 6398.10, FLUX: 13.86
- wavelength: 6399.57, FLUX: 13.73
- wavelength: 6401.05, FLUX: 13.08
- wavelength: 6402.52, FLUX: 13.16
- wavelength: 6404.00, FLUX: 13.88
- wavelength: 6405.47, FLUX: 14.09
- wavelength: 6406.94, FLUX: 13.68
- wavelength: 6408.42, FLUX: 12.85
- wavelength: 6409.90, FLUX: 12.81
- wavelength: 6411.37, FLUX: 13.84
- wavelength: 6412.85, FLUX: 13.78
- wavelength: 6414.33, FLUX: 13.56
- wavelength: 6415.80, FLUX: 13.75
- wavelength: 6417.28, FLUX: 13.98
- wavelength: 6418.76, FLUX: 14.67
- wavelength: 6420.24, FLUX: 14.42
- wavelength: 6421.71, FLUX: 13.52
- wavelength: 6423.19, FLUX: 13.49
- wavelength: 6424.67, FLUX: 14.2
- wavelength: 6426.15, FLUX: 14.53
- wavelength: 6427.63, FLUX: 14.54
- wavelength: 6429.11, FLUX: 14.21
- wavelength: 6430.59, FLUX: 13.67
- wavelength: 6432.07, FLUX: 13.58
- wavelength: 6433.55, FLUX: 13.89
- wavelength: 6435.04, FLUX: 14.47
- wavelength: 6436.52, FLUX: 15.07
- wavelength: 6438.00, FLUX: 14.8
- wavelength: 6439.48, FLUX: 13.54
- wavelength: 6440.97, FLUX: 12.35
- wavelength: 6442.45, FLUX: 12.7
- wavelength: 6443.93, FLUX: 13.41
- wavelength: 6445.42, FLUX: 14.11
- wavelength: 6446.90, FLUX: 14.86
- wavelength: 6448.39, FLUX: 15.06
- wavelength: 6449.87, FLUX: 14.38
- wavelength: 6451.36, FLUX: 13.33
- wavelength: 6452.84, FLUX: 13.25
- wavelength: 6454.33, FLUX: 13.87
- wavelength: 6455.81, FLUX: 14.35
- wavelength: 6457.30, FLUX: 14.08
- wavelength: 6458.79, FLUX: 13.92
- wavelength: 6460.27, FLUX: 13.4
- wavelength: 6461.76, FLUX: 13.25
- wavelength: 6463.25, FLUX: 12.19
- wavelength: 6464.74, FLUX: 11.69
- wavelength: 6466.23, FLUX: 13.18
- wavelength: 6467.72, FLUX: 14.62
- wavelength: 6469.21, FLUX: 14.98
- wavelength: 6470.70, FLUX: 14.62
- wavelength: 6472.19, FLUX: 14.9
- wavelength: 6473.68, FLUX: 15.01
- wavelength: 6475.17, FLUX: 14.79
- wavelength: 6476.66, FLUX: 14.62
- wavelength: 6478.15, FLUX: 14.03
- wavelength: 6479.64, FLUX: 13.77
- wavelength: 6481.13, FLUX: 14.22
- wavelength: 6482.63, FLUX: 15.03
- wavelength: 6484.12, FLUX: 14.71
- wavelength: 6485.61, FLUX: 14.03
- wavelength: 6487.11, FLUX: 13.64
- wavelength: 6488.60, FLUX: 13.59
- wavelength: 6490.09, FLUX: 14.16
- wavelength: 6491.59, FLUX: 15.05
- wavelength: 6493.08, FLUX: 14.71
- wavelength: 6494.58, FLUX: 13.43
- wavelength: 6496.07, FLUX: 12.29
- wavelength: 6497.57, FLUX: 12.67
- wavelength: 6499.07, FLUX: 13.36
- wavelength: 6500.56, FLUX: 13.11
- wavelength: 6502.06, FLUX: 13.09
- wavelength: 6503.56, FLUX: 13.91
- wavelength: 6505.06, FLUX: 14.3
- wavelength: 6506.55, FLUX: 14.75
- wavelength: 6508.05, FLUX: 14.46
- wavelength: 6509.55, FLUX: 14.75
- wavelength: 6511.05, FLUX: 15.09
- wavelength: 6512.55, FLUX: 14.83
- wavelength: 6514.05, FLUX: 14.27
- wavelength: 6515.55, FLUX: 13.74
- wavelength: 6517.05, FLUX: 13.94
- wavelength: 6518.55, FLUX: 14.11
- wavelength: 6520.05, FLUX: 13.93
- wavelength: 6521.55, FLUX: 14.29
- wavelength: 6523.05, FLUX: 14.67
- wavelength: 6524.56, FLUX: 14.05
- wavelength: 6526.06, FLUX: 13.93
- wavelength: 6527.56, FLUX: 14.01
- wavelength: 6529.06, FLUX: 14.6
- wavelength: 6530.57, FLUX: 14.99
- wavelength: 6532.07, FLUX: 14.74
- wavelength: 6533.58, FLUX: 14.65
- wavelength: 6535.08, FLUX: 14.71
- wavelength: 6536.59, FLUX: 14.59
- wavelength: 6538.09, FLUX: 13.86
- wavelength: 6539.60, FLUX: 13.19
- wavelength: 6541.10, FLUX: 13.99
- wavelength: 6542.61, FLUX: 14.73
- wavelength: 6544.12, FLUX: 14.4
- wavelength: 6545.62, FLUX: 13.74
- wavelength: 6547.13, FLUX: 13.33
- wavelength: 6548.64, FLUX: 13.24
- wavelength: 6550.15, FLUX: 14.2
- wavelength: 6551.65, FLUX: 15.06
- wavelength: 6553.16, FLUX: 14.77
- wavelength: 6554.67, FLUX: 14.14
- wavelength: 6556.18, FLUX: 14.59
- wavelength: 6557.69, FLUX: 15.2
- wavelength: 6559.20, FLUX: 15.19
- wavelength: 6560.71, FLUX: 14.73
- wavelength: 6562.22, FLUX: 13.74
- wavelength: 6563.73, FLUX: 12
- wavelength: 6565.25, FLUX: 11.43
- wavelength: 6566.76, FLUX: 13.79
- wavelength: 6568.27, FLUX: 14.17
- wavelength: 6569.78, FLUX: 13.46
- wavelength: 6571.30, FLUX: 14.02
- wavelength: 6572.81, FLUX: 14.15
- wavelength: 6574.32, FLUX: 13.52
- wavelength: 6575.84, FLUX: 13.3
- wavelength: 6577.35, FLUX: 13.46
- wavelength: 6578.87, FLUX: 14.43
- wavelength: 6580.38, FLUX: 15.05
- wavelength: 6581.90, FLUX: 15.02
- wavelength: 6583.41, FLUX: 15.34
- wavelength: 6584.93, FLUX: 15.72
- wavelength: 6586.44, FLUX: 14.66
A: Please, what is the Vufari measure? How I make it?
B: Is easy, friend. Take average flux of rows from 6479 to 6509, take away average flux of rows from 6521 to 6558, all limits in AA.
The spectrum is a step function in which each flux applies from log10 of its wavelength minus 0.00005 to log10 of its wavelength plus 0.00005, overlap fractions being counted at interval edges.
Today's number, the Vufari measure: -0.4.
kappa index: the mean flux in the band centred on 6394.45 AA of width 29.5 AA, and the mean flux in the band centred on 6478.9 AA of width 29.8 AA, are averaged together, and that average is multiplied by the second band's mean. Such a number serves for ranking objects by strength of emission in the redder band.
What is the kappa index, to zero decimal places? 197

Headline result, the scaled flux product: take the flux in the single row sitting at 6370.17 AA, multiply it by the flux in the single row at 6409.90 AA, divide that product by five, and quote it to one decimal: 34.6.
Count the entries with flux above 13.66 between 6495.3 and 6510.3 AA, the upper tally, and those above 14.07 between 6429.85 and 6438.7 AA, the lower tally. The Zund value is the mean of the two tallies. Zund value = 4.0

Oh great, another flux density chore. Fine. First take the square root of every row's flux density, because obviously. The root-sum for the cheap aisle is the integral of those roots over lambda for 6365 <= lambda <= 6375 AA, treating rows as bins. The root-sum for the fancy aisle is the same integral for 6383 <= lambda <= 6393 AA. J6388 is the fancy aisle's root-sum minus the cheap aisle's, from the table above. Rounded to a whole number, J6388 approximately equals -1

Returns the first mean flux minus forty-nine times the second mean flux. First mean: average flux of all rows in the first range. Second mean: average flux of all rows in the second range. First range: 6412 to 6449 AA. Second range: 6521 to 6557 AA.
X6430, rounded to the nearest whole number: -685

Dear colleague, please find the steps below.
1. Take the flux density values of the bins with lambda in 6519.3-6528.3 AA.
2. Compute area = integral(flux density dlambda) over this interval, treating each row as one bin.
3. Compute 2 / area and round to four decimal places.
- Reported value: 0.0157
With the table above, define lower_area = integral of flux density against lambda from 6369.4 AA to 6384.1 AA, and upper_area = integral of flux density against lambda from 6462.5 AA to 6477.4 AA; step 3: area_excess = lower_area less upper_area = -6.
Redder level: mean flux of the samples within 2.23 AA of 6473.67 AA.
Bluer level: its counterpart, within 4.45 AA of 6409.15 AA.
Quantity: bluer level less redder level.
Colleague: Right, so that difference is -1.4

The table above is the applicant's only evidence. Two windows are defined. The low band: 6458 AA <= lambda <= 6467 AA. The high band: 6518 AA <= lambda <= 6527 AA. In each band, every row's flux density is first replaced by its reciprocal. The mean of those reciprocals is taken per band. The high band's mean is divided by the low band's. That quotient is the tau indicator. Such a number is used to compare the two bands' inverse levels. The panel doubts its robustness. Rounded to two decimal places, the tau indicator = 0.91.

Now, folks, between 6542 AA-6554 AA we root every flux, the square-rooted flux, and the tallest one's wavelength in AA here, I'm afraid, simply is 6551.65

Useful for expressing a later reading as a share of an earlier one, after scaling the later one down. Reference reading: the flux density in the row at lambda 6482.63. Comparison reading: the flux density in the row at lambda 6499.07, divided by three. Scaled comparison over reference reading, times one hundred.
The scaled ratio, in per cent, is 29.6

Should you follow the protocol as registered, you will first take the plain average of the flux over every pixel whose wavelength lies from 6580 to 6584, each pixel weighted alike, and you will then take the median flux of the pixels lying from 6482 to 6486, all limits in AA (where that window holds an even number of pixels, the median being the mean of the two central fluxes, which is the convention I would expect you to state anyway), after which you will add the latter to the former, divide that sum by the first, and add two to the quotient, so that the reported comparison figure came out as 3.97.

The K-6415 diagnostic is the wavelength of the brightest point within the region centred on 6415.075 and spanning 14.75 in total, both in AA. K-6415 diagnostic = 6418.76 AA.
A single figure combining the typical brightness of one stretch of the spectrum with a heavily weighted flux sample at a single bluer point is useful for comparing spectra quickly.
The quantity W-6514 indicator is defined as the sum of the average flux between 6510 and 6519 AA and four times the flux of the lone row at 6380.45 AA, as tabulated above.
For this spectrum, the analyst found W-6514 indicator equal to 70.0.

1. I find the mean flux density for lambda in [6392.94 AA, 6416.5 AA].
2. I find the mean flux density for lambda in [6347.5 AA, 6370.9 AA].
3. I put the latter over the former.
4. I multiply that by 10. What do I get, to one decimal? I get 10.4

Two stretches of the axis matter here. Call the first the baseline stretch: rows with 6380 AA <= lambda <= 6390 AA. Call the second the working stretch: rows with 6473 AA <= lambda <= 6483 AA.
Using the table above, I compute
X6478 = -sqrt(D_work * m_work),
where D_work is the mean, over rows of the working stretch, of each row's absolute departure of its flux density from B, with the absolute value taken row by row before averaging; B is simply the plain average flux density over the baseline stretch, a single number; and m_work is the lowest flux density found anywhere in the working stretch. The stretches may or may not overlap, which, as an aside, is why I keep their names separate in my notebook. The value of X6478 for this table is -4.2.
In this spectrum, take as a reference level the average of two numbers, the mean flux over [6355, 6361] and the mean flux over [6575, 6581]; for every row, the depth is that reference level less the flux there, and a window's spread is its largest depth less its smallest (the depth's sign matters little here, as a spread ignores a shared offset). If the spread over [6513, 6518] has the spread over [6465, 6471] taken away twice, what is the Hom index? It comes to -3.1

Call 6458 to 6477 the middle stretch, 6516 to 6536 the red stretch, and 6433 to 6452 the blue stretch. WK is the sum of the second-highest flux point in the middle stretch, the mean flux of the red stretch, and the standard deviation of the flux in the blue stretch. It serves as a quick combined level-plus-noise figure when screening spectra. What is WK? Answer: 30.2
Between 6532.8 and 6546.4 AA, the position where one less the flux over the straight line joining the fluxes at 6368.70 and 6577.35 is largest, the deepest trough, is 6539.60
